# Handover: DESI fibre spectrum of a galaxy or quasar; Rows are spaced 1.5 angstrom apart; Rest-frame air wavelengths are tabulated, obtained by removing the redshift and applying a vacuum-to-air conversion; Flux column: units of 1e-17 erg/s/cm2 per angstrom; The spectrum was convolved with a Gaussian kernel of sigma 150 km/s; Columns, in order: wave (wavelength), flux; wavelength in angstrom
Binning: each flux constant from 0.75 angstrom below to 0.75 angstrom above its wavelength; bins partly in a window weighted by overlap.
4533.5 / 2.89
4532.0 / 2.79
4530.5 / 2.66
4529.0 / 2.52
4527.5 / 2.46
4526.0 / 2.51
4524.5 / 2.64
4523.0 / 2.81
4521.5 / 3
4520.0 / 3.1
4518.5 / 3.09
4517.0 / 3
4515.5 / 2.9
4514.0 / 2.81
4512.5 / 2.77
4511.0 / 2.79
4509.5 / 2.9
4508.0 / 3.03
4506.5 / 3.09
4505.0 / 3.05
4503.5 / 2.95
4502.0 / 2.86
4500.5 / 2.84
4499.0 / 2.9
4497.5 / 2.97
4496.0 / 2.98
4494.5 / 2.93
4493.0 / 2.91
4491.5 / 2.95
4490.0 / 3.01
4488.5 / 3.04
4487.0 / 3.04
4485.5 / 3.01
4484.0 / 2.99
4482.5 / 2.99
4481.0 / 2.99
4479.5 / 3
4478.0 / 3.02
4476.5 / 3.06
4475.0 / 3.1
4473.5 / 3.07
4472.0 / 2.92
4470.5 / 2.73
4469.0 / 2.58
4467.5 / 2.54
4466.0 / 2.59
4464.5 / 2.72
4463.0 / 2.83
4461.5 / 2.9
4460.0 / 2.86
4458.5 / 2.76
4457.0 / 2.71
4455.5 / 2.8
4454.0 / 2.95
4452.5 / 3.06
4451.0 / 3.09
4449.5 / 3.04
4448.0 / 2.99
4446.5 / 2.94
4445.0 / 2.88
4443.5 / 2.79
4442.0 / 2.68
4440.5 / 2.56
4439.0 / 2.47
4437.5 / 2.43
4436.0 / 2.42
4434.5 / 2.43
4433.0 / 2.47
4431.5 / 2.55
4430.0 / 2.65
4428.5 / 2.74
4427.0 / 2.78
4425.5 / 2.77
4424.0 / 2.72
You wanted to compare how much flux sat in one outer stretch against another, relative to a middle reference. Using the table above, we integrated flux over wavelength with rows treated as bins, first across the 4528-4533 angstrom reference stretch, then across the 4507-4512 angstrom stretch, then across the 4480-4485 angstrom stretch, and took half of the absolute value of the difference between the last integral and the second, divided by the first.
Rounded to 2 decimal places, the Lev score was 0.02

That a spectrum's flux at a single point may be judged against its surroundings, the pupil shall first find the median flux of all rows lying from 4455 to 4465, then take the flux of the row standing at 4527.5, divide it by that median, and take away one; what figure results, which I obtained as -0.12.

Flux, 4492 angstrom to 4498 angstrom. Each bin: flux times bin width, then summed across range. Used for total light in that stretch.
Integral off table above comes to 17.7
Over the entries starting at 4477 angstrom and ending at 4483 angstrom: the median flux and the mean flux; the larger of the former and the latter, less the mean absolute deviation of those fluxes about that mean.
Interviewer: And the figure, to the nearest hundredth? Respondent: 2.99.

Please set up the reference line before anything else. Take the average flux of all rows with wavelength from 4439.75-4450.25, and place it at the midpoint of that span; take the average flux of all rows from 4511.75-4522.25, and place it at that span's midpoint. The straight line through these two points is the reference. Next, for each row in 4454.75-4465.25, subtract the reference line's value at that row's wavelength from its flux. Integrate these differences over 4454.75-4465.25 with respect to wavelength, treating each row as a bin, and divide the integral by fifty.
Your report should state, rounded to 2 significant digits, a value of -0.014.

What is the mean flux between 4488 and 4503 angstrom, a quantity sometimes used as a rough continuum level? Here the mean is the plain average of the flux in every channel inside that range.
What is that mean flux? 2.94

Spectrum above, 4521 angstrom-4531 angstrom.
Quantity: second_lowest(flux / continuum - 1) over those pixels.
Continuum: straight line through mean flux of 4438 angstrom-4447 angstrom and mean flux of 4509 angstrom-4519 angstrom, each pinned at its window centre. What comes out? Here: -0.14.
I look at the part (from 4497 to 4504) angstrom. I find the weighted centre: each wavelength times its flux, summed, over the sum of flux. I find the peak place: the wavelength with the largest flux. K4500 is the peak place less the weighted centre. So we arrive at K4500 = -3.0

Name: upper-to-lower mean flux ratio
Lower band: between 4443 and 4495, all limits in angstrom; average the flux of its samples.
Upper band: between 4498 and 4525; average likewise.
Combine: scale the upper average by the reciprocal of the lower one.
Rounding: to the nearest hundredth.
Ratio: 1.00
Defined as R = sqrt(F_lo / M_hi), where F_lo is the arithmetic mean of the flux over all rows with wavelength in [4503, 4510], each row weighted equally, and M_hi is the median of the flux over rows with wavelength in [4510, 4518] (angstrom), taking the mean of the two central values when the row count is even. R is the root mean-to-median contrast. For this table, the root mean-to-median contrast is 1.03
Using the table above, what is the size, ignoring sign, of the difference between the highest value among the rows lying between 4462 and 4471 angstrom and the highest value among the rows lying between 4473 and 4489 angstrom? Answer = 0.27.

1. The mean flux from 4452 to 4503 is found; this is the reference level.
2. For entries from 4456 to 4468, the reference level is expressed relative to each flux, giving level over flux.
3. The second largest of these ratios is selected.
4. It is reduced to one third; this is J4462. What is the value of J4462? 0.37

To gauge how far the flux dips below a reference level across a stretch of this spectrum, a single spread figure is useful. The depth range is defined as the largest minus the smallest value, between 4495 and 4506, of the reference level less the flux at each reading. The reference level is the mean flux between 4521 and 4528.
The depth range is 0.21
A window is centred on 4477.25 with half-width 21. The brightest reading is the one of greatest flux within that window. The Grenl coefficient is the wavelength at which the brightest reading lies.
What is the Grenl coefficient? 4475.0 angstrom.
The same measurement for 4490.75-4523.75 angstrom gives 4520.0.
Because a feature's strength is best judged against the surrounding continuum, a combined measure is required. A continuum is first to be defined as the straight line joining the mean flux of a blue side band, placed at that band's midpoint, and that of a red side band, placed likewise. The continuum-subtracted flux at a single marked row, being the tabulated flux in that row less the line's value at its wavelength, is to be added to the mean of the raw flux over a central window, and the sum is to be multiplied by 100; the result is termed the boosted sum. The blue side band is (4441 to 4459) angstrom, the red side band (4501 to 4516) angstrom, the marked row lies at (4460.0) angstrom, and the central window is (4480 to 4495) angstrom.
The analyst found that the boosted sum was 295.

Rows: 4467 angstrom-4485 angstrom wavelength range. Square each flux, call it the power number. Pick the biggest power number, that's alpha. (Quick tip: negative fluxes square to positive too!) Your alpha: 9.61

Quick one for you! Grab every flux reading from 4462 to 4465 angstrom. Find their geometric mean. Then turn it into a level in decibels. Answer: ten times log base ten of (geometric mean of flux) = 4.4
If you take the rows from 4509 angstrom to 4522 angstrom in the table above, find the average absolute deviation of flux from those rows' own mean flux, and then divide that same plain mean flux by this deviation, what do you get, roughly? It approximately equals 28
